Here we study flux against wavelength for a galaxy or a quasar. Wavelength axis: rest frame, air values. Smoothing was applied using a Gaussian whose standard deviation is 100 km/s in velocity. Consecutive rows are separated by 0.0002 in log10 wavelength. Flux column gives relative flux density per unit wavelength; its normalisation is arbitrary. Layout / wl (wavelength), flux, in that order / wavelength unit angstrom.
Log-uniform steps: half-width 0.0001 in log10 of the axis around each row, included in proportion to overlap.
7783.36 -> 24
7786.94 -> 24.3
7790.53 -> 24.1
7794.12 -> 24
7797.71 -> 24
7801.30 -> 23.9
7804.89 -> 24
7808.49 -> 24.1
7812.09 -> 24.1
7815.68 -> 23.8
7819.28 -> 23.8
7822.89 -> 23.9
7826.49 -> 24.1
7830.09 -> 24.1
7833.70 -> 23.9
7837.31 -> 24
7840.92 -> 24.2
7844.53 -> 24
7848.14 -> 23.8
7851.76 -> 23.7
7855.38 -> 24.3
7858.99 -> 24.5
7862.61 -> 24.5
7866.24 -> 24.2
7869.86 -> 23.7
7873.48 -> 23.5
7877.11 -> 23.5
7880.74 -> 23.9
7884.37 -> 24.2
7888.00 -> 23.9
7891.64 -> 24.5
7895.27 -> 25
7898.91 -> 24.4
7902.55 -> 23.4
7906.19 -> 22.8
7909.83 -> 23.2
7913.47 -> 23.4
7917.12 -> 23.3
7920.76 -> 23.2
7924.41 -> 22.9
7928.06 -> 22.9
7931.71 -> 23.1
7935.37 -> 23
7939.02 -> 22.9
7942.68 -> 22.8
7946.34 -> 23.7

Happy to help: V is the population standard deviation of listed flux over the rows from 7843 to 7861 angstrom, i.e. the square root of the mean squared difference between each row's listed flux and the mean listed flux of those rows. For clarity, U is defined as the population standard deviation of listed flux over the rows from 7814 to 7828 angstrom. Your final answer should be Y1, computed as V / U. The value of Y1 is 2.5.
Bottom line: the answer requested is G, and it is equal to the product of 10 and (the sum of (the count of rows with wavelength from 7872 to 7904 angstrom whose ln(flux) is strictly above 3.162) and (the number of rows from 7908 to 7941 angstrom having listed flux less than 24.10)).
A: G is 150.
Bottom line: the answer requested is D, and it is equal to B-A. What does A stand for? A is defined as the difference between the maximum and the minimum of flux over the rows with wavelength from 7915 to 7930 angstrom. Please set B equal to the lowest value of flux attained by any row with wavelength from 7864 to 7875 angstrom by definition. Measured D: 23.1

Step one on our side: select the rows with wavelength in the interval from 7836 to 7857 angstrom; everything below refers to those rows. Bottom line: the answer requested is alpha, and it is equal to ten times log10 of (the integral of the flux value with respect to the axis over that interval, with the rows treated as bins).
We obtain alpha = 27.02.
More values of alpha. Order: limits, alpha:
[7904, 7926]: 27.07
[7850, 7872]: 27.25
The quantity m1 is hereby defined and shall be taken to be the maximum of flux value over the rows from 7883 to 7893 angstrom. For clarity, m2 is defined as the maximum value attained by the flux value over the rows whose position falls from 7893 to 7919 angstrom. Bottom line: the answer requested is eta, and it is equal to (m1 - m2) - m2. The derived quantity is -25.5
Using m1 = 24.5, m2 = 25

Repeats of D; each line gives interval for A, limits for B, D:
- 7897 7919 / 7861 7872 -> 22.1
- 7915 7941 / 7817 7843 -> 23.4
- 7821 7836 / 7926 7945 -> 22.6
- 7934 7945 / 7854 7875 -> 23.3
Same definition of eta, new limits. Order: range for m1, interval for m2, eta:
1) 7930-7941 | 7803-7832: -25.1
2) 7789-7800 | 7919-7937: -22.3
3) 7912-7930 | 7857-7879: -25.6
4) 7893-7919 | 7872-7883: -22.8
